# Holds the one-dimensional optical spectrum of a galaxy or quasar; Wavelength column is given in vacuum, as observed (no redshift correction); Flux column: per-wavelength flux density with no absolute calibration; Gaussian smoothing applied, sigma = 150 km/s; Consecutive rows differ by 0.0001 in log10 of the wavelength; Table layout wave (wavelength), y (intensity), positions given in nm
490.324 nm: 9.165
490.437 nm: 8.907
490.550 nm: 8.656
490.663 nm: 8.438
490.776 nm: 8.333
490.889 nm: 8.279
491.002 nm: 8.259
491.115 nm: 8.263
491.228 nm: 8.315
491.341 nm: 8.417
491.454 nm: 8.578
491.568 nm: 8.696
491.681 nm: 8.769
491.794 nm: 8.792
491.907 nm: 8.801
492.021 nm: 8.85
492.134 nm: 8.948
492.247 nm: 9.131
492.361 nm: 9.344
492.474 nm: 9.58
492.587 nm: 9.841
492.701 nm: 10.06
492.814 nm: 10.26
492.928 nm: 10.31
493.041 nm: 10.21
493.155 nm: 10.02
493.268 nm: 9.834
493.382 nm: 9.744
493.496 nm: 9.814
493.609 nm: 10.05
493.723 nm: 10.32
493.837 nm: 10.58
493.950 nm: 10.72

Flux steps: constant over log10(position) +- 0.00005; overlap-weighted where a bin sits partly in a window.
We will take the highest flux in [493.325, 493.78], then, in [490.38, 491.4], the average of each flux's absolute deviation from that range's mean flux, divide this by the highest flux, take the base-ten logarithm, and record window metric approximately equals -1.81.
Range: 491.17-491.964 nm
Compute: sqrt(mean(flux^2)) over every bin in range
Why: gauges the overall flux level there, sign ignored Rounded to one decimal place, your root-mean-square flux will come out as 8.6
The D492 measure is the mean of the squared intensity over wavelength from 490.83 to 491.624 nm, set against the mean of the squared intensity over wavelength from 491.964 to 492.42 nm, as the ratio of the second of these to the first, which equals 1.17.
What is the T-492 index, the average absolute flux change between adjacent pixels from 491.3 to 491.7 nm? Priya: 0.117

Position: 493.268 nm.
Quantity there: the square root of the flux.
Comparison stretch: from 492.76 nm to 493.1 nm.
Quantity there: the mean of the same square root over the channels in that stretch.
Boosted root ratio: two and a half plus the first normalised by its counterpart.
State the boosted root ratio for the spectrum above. 3.48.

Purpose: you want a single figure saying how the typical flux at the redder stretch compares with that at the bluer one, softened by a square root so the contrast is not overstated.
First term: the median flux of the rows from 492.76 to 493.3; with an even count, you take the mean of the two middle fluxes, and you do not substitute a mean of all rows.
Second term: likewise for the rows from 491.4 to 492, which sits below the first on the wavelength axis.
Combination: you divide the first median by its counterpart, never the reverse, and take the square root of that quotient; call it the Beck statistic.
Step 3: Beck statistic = 1.08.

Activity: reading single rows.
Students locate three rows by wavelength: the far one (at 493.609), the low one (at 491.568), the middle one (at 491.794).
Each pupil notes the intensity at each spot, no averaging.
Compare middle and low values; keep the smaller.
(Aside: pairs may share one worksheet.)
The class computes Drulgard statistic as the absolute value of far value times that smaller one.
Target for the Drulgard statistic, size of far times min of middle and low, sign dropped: 87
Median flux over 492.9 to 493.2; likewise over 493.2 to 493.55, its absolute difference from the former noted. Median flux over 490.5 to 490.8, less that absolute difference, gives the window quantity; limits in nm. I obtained 8.0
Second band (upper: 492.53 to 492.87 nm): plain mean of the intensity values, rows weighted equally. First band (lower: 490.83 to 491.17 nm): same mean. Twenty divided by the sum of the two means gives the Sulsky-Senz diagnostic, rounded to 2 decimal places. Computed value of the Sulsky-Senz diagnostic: 1.09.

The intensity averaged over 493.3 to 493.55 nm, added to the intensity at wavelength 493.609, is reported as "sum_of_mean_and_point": 19.8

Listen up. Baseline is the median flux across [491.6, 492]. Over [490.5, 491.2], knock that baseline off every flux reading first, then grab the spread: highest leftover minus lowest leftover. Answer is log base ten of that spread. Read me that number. -0.401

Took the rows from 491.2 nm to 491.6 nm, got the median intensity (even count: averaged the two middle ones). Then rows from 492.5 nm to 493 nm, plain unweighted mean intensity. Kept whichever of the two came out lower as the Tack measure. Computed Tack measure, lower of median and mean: 8.50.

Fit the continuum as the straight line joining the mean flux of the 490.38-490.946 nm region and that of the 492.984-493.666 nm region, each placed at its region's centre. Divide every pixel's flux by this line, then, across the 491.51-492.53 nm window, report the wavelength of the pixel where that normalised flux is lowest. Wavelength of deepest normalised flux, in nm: 492.021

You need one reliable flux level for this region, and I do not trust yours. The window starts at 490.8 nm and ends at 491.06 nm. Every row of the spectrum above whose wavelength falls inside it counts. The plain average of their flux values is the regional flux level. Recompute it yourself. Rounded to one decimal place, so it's 8.3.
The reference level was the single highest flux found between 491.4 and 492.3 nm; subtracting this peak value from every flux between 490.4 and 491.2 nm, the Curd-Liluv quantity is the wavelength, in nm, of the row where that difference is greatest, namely 490.437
